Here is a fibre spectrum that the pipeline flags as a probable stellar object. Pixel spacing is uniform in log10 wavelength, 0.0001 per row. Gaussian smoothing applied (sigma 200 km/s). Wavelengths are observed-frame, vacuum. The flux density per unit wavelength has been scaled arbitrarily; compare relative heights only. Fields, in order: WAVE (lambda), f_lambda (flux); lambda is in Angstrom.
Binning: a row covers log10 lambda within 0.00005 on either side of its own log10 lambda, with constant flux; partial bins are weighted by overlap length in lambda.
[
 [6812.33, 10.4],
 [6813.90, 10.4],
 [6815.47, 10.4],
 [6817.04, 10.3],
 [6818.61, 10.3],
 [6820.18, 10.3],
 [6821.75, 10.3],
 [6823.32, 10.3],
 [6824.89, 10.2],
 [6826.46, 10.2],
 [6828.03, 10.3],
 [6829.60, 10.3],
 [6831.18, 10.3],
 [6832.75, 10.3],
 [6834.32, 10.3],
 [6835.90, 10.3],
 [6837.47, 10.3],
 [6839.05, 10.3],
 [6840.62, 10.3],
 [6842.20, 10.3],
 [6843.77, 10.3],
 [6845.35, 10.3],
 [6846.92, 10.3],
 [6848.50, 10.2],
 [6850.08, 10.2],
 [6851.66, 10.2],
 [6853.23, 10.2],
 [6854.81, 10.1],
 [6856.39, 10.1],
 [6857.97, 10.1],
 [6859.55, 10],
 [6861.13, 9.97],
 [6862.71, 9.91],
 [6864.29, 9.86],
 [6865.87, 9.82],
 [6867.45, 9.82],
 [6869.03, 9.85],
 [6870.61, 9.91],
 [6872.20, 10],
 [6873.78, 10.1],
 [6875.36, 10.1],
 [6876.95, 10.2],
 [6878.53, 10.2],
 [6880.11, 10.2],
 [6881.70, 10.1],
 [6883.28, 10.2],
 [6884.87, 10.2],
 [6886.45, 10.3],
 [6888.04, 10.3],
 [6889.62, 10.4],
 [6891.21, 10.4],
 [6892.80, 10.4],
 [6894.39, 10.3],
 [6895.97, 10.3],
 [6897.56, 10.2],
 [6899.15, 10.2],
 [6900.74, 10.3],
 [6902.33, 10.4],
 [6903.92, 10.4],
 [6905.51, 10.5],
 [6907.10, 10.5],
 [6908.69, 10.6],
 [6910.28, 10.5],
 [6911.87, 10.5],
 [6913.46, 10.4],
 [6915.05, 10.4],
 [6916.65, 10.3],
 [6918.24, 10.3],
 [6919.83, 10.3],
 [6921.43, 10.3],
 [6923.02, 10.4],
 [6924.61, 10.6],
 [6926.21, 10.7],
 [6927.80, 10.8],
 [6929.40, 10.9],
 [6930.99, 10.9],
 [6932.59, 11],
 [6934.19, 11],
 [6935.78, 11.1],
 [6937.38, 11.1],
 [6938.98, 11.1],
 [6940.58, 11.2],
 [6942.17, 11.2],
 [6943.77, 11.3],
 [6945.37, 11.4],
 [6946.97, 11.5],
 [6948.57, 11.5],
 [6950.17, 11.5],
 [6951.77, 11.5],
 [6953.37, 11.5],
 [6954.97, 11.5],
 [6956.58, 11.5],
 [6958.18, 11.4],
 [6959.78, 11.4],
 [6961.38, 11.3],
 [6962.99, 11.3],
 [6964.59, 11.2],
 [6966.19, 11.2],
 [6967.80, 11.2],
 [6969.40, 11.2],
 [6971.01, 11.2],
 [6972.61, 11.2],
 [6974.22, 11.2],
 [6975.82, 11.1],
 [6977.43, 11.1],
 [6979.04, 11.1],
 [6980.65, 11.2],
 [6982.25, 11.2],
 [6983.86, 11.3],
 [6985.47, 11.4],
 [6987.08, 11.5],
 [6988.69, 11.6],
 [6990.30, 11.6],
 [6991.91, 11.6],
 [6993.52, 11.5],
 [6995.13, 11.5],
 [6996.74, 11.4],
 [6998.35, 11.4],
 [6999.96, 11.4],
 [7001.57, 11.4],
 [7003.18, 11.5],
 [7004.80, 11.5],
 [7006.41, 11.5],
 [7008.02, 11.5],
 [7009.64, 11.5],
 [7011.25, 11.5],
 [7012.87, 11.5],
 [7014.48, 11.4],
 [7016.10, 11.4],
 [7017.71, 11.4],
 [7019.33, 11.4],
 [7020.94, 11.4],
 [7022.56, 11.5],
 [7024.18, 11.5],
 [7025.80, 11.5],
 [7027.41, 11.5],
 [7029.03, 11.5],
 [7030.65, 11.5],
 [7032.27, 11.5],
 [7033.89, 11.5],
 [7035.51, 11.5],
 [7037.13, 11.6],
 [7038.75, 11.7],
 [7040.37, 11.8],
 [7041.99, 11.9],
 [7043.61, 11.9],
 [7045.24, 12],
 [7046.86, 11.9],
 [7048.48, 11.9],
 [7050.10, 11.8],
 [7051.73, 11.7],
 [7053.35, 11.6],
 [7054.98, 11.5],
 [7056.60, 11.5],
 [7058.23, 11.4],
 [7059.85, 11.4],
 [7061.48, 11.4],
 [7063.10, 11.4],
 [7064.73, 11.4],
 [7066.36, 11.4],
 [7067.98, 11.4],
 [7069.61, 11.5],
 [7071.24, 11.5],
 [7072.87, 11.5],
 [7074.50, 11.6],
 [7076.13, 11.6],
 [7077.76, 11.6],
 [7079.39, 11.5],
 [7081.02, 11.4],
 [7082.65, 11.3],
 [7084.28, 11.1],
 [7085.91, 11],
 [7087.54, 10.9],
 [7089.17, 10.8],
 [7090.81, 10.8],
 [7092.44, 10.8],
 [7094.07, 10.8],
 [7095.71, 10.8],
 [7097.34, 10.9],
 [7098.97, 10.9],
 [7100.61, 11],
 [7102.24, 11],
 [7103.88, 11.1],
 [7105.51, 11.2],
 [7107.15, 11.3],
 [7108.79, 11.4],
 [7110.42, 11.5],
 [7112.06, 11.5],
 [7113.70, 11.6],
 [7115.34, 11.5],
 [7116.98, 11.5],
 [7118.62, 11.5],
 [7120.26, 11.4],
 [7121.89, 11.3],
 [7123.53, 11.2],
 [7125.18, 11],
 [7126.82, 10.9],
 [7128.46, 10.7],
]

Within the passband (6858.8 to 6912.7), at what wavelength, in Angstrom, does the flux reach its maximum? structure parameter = 6908.69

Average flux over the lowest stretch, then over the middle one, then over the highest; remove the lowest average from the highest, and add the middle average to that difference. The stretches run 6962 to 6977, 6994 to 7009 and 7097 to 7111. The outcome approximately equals 11.4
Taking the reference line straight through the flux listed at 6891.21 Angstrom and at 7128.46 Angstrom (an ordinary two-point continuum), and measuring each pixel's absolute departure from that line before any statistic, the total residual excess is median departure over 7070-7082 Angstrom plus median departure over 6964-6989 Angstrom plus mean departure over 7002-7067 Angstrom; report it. 2.5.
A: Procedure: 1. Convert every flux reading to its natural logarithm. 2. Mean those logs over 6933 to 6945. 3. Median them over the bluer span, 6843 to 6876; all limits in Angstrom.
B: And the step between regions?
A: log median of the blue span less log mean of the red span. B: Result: -0.10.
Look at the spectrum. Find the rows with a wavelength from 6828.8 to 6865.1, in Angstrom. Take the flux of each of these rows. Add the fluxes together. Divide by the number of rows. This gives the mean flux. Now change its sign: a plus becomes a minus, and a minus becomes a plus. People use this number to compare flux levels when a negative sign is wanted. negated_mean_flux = -10.2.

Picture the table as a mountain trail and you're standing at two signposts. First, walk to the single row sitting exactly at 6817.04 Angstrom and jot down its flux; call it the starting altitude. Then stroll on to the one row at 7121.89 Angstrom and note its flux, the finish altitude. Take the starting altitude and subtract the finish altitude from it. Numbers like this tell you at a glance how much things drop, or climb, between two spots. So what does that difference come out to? -1.00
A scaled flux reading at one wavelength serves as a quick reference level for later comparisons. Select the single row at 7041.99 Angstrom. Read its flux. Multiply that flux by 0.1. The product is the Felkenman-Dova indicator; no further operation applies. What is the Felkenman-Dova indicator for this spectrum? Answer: 1.190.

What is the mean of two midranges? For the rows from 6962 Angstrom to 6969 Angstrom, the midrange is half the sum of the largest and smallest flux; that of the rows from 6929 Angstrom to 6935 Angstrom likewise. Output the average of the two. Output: 11.1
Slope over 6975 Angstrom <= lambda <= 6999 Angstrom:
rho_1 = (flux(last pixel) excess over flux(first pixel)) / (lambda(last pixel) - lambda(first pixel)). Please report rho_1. 0.013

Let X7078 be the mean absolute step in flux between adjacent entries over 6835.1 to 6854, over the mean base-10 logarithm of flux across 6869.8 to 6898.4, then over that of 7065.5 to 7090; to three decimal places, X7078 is 0.009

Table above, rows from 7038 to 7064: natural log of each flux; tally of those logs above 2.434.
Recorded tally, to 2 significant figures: 12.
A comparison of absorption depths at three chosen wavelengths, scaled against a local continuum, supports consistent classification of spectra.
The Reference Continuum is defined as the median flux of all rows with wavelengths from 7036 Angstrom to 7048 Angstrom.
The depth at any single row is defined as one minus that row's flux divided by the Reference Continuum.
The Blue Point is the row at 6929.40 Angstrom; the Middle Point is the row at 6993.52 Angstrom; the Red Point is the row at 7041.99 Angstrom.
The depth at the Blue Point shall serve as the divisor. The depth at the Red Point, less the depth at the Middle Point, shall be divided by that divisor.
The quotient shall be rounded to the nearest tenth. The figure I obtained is -0.4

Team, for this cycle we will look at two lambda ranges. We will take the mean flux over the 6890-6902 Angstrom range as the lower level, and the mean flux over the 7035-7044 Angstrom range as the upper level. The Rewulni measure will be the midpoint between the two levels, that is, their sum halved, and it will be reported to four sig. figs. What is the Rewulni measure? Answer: 11.02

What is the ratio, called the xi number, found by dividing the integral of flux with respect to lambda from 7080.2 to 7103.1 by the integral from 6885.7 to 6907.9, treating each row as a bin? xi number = 1.09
